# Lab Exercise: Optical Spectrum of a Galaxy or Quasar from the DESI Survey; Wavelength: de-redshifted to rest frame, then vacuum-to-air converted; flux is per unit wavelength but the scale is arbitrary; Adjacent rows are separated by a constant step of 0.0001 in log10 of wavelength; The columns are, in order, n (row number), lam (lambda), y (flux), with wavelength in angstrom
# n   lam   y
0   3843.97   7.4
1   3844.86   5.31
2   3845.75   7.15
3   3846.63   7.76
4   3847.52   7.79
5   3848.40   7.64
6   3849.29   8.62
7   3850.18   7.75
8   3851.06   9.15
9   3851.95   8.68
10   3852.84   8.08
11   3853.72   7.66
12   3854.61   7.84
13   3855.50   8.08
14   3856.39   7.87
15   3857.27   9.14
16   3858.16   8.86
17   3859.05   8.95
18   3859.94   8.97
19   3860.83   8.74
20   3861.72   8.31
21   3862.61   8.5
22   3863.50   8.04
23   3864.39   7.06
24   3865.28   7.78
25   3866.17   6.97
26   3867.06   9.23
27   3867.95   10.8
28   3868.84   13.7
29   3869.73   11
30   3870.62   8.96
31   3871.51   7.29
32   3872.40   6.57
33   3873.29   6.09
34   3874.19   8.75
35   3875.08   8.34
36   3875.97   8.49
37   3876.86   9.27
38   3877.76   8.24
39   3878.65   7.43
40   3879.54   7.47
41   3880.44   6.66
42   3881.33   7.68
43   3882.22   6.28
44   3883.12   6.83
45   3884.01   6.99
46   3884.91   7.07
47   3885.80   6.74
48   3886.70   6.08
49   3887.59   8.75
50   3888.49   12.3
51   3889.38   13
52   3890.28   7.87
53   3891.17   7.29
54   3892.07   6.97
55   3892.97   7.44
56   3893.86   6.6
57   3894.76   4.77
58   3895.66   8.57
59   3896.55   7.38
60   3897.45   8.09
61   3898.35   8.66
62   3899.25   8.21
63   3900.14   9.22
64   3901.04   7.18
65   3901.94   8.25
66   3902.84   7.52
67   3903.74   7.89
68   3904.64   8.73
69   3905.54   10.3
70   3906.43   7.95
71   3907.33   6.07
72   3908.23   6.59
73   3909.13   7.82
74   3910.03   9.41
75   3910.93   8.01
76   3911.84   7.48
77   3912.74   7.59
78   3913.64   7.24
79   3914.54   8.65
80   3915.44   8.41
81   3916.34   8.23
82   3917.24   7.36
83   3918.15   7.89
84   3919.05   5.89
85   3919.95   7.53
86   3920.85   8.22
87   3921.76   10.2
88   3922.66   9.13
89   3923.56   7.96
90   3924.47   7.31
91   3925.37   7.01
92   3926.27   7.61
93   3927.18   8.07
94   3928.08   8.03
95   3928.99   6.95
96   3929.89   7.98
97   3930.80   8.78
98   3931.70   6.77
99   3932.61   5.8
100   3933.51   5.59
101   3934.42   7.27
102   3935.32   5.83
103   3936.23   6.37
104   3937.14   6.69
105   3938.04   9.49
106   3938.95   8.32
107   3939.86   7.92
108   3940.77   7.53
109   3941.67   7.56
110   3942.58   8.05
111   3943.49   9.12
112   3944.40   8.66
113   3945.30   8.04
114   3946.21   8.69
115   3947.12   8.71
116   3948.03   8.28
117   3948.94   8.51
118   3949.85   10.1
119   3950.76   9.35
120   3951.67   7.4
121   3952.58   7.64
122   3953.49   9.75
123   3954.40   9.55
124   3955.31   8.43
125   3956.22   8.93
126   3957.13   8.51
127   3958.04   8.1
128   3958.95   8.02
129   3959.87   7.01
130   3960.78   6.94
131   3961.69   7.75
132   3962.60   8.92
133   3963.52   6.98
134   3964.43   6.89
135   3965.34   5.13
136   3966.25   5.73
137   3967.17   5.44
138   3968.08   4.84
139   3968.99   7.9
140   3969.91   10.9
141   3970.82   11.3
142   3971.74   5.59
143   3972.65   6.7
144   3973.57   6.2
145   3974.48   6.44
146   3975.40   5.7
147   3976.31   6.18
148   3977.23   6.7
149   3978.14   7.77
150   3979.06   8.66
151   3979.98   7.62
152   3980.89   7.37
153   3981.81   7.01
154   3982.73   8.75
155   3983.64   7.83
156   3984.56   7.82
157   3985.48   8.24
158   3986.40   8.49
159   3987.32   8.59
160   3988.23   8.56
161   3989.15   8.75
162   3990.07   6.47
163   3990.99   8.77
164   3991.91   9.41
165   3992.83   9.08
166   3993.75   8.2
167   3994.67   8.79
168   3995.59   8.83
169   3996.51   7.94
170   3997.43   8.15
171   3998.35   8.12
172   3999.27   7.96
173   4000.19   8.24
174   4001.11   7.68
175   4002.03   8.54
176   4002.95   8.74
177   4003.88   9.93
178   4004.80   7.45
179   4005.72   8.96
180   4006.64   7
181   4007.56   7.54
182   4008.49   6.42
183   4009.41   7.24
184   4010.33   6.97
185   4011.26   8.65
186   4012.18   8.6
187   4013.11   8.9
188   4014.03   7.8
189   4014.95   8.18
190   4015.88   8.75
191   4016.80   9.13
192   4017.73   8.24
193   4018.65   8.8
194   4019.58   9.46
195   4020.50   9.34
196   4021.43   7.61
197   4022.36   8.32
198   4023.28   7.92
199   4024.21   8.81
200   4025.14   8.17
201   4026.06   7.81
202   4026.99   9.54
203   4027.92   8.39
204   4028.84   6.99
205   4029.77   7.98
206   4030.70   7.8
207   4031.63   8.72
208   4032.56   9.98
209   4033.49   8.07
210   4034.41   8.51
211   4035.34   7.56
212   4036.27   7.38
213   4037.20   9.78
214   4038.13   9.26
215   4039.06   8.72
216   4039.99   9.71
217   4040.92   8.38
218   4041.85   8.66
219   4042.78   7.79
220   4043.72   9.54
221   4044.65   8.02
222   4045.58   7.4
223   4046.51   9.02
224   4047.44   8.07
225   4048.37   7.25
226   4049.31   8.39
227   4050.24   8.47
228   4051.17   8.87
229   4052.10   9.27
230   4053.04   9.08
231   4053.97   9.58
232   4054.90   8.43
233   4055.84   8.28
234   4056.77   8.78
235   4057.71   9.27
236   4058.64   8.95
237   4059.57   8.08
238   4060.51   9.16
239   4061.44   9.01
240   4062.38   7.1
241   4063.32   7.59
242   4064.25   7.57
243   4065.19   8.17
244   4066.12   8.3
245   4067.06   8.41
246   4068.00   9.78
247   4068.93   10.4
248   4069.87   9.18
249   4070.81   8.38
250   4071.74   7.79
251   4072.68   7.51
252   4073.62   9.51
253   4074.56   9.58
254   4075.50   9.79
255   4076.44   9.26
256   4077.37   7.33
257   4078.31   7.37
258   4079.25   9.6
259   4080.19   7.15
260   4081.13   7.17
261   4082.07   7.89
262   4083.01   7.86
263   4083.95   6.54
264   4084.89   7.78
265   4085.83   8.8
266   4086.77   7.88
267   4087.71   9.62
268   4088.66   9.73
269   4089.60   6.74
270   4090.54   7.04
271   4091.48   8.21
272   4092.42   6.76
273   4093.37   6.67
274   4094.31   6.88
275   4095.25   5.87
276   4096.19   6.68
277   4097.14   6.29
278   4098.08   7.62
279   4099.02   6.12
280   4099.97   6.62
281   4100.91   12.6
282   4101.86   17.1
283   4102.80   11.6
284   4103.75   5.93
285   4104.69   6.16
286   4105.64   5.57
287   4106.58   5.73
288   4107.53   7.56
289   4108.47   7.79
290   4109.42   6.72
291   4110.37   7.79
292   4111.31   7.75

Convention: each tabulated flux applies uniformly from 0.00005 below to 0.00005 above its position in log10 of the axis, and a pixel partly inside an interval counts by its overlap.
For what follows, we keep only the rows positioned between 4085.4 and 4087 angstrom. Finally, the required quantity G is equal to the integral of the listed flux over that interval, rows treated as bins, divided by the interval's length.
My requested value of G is 8.4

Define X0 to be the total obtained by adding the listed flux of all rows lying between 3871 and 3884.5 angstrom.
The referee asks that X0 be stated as 112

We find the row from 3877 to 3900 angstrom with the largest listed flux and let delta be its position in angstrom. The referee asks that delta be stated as 3889.38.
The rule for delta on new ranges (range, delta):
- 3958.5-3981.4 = 3970.82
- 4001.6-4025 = 4003.88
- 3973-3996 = 3991.91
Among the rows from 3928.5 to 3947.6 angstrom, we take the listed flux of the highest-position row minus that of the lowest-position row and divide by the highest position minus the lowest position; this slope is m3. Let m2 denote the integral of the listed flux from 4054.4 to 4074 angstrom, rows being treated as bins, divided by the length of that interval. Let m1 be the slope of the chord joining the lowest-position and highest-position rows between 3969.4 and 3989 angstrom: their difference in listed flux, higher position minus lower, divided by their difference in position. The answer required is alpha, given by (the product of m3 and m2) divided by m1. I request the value -7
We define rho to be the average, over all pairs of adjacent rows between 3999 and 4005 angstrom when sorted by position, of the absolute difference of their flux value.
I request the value 0.93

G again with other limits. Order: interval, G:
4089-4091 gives 7.1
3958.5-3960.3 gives 7.5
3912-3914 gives 7.4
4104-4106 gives 5.9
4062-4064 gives 7.4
